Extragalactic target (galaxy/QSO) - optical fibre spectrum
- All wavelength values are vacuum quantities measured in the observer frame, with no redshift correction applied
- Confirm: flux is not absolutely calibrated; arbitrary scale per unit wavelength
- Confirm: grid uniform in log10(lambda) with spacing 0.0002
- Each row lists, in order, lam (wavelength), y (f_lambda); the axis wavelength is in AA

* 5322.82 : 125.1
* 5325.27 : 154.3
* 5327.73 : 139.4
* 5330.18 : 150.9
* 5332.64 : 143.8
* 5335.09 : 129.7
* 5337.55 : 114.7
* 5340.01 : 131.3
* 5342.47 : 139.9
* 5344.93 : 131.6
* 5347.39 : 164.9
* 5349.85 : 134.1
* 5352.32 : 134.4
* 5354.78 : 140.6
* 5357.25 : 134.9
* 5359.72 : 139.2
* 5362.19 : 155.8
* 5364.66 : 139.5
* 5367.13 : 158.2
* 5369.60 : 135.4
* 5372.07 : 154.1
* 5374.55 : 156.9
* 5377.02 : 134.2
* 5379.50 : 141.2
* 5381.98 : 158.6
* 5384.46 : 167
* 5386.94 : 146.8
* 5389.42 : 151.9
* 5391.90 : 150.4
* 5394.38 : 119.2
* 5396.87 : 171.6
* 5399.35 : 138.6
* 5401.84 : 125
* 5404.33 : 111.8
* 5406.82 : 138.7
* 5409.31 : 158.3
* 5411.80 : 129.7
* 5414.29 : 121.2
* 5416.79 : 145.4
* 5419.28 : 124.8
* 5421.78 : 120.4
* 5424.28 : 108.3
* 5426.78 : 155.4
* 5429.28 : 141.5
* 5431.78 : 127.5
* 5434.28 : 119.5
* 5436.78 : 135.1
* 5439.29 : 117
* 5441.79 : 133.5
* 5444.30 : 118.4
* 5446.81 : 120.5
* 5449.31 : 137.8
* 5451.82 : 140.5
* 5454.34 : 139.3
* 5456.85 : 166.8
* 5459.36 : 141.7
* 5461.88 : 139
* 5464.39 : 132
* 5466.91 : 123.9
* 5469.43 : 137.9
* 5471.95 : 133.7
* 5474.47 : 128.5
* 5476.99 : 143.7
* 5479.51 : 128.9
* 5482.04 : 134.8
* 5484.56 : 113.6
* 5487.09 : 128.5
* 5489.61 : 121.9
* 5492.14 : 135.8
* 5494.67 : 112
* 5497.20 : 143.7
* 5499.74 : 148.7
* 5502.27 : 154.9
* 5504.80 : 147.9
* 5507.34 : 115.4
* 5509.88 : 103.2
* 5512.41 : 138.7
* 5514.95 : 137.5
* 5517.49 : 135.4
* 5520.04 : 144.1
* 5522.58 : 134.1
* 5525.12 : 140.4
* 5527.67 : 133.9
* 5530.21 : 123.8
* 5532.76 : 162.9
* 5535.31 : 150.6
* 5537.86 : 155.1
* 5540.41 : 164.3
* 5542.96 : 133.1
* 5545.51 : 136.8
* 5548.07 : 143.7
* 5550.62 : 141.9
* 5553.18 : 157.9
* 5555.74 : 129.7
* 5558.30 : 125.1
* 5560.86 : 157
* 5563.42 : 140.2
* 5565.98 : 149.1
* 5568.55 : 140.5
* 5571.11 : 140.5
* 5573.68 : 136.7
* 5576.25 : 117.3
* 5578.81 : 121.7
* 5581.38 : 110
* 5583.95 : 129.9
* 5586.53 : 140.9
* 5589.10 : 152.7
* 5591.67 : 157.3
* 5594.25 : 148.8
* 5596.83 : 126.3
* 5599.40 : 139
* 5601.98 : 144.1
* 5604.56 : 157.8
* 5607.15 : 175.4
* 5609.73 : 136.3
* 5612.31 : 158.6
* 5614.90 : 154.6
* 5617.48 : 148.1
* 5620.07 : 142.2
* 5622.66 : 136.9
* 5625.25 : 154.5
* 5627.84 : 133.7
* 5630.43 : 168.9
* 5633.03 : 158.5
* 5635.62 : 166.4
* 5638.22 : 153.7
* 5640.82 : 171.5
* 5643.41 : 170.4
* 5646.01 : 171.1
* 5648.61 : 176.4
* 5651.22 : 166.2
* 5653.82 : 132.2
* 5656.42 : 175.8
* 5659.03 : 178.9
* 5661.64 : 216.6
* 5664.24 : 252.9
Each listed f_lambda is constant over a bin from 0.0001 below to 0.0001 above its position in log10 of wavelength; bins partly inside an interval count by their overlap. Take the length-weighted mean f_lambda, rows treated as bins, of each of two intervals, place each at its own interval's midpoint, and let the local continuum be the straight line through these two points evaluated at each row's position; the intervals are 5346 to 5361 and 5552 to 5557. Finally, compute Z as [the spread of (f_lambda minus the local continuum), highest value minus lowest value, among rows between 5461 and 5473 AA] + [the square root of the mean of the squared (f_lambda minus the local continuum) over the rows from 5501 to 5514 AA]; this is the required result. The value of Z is 38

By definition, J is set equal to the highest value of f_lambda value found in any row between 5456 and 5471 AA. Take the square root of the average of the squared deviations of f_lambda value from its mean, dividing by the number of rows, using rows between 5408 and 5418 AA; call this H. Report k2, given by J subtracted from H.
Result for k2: -153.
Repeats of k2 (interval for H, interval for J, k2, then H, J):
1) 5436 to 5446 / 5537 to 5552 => -156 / 8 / 164.3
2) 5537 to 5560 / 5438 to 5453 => -128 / 13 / 140.5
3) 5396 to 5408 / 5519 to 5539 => -143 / 20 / 162.9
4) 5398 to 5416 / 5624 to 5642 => -158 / 14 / 171.5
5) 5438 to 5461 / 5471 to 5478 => -129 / 15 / 143.7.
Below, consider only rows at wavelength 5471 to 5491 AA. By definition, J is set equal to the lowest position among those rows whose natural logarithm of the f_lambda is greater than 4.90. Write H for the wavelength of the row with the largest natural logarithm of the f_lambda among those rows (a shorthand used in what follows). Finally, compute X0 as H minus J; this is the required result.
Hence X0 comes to 0.0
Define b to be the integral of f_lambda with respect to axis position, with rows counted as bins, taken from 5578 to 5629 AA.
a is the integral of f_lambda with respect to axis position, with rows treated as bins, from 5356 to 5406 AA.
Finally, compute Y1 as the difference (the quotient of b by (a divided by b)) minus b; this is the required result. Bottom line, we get 107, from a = 7222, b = 7328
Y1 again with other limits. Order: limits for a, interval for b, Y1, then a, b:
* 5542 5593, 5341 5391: 261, 7045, 7297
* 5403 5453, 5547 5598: 589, 6512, 7056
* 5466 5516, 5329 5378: 353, 6585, 6921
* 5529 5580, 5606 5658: 1119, 7213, 8198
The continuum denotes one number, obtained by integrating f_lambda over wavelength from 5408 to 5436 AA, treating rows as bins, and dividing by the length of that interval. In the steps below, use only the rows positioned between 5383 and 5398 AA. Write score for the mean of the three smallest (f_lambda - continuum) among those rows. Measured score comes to 7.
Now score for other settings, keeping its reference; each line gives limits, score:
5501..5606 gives -23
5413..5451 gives -18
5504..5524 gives -15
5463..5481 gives -5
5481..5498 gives -16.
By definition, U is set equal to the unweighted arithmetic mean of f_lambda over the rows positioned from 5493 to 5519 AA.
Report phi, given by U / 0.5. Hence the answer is 267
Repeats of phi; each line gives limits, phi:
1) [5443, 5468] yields 272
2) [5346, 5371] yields 287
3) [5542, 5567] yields 283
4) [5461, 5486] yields 263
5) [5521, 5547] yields 287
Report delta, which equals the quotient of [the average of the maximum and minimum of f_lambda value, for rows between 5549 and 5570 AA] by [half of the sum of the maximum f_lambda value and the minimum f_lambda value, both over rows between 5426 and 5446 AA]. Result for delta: 1.04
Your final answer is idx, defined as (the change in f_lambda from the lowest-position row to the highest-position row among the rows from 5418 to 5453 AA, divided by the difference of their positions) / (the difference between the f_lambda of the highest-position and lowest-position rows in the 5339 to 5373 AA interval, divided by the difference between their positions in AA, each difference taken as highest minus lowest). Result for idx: 0.7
